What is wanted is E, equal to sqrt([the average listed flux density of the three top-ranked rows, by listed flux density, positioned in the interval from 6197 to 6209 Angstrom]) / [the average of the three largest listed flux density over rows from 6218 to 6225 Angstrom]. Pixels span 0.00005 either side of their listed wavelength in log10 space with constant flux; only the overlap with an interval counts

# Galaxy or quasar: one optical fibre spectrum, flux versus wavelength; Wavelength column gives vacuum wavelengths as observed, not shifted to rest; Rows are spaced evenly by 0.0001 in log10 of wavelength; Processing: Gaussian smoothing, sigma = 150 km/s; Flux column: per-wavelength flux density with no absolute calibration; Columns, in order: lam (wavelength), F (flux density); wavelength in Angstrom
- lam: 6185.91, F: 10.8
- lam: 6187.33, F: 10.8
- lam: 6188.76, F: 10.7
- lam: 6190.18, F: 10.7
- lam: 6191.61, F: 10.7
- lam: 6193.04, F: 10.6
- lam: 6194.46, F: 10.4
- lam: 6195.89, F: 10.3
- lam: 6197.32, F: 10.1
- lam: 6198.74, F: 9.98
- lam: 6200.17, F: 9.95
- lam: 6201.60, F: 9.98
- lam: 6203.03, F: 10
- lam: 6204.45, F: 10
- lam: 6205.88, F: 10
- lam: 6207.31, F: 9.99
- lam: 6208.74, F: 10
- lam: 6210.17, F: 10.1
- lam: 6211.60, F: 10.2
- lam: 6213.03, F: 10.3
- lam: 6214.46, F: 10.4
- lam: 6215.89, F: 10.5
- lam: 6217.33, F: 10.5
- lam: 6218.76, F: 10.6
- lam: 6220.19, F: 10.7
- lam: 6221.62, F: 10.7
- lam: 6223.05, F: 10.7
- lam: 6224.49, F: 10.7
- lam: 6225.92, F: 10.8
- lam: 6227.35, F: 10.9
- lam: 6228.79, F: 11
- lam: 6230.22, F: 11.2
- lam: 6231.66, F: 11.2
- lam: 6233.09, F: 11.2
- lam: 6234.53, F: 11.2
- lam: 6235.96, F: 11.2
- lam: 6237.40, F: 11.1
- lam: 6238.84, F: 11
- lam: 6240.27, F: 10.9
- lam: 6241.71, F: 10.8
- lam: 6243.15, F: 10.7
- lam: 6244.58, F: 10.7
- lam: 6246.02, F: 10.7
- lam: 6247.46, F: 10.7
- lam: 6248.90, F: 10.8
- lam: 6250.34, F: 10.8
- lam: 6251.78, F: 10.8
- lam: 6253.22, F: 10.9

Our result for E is 0.30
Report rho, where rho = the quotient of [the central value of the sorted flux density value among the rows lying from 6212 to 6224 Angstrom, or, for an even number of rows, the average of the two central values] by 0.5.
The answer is 21.1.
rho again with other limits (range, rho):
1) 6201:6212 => 20.0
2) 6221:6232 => 21.7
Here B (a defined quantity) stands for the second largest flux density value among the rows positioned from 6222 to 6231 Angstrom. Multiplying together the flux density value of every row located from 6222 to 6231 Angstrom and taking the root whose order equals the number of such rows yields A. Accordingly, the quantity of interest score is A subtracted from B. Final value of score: 0.12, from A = 10.9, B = 11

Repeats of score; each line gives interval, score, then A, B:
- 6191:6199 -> 0.26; 10.3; 10.6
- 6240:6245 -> 0.03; 10.8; 10.8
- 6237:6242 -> 0.05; 10.9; 11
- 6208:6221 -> 0.24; 10.4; 10.6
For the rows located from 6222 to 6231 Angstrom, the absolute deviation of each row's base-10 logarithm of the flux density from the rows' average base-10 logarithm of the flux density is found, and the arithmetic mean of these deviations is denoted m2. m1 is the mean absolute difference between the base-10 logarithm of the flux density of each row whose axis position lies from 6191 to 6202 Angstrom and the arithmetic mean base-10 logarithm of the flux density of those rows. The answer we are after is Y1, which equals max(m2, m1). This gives 0.0105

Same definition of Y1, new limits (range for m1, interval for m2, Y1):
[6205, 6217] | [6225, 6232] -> 0.0070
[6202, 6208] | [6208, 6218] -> 0.0067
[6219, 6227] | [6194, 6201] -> 0.0070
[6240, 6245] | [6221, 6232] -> 0.0070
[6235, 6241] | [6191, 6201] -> 0.0101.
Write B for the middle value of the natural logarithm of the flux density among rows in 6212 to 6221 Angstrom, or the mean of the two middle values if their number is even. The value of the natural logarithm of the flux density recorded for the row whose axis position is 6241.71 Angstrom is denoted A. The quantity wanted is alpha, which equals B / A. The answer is 0.99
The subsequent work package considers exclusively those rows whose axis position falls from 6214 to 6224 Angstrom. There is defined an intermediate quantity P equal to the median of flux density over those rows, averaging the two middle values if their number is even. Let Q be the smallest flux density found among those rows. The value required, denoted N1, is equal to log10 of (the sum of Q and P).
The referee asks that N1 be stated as 1.32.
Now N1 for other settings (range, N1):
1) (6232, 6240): 1.35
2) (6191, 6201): 1.31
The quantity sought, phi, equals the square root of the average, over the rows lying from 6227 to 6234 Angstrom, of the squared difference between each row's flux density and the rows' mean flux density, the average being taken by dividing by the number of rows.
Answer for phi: 0.13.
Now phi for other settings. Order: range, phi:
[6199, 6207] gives 0.02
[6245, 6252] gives 0.05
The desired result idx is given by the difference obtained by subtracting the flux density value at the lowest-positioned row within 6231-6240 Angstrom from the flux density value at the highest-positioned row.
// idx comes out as -0.2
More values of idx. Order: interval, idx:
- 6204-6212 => 0.2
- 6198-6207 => 0.0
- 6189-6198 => -0.6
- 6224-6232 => 0.5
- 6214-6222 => 0.3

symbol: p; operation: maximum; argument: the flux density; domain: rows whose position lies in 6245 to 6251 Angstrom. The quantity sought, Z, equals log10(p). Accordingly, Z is 1.03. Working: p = 10.8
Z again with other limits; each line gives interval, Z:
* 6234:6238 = 1.05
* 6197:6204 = 1.00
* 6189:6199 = 1.03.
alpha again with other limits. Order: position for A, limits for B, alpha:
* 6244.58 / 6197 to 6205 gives 0.97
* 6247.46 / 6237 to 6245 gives 1.01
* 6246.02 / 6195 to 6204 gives 0.97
